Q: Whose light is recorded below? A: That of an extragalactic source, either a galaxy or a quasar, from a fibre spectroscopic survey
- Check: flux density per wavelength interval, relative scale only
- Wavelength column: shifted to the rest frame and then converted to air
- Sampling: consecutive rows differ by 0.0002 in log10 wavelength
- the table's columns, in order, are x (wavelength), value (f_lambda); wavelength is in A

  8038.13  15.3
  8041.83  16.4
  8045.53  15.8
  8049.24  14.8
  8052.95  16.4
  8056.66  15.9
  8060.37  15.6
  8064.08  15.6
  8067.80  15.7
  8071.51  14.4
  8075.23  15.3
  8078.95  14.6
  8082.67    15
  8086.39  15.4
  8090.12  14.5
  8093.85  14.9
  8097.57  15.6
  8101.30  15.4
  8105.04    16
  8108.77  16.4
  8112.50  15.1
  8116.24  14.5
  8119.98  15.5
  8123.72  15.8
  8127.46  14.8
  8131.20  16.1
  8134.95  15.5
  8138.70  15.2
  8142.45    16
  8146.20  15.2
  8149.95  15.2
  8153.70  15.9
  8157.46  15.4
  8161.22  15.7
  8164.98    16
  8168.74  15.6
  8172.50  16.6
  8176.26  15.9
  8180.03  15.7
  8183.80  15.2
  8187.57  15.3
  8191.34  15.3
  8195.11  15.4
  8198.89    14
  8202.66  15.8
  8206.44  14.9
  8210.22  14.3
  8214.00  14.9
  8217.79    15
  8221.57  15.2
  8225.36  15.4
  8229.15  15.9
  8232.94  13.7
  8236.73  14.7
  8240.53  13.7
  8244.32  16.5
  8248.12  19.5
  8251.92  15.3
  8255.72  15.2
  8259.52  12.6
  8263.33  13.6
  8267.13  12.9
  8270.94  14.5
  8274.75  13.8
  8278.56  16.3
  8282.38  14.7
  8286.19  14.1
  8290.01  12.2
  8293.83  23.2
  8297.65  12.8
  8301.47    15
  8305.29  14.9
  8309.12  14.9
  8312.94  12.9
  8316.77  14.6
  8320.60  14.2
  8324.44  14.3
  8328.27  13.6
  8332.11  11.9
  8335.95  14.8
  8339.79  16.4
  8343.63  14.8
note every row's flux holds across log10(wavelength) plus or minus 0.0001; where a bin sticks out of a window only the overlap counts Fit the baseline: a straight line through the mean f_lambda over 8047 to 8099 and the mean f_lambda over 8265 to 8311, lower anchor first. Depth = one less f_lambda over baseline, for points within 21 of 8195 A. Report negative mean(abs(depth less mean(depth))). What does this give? -0.029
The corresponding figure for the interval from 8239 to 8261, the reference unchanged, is -0.112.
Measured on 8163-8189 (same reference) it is -0.023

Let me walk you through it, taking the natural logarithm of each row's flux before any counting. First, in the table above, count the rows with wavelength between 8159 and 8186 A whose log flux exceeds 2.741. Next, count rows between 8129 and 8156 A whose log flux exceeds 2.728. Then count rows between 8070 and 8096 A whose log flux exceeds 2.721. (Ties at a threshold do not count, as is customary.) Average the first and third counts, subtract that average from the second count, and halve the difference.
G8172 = 0.0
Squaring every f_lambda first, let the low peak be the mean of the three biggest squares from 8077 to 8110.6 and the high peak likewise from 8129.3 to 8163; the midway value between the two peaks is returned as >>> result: 256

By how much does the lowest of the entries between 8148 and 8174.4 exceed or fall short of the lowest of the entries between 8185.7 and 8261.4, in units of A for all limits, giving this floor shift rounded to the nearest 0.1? 2.6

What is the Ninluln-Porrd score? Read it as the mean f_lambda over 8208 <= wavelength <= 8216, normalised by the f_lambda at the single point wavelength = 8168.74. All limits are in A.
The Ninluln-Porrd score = 0.94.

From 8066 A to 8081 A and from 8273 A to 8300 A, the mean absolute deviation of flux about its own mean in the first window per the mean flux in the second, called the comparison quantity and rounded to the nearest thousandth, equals 0.033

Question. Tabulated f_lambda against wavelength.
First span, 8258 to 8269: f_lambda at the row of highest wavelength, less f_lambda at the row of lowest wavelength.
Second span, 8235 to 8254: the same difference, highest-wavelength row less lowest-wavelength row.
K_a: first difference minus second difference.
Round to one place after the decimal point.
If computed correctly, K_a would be -0.3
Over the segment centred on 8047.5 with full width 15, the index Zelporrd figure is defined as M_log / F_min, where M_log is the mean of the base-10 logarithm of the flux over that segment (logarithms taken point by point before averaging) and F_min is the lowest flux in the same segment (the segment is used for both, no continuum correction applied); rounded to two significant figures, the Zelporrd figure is 0.081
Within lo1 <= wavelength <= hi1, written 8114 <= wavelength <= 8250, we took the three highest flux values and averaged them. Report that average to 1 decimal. 17.5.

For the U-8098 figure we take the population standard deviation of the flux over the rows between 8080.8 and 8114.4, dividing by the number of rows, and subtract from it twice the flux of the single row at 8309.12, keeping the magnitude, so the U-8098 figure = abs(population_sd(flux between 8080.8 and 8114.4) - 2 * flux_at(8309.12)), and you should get 29.3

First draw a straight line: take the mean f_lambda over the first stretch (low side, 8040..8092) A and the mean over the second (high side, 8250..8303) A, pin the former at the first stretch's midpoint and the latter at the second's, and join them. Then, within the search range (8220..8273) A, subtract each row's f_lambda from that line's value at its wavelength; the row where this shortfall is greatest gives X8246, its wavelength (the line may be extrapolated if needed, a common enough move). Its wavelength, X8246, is 8259.52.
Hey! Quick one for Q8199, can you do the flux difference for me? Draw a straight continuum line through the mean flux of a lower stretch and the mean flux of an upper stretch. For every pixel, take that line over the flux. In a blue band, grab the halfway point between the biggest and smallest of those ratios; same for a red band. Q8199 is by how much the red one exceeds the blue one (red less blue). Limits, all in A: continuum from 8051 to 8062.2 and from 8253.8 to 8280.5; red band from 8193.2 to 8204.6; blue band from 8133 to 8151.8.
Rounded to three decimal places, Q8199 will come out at 0.014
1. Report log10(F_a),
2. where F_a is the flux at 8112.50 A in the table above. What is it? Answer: 1.18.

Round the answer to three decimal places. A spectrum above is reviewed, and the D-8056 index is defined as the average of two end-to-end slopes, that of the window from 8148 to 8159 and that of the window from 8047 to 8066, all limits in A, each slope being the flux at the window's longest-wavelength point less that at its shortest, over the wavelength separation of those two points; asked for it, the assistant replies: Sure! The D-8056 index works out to 0.040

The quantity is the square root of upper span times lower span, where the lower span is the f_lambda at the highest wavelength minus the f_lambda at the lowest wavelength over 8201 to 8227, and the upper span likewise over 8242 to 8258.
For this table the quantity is 0.72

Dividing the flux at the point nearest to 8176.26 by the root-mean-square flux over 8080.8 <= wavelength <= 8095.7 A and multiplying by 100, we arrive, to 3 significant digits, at 106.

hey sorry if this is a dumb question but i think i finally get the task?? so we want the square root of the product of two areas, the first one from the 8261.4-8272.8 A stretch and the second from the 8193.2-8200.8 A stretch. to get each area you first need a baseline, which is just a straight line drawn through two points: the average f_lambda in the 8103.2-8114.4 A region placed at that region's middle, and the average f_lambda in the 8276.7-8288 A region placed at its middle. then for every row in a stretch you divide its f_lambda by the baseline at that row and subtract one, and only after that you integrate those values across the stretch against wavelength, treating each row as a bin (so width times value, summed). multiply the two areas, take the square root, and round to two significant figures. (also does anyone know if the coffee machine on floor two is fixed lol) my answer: 0.62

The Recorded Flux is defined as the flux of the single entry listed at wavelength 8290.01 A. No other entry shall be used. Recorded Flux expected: 12.2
